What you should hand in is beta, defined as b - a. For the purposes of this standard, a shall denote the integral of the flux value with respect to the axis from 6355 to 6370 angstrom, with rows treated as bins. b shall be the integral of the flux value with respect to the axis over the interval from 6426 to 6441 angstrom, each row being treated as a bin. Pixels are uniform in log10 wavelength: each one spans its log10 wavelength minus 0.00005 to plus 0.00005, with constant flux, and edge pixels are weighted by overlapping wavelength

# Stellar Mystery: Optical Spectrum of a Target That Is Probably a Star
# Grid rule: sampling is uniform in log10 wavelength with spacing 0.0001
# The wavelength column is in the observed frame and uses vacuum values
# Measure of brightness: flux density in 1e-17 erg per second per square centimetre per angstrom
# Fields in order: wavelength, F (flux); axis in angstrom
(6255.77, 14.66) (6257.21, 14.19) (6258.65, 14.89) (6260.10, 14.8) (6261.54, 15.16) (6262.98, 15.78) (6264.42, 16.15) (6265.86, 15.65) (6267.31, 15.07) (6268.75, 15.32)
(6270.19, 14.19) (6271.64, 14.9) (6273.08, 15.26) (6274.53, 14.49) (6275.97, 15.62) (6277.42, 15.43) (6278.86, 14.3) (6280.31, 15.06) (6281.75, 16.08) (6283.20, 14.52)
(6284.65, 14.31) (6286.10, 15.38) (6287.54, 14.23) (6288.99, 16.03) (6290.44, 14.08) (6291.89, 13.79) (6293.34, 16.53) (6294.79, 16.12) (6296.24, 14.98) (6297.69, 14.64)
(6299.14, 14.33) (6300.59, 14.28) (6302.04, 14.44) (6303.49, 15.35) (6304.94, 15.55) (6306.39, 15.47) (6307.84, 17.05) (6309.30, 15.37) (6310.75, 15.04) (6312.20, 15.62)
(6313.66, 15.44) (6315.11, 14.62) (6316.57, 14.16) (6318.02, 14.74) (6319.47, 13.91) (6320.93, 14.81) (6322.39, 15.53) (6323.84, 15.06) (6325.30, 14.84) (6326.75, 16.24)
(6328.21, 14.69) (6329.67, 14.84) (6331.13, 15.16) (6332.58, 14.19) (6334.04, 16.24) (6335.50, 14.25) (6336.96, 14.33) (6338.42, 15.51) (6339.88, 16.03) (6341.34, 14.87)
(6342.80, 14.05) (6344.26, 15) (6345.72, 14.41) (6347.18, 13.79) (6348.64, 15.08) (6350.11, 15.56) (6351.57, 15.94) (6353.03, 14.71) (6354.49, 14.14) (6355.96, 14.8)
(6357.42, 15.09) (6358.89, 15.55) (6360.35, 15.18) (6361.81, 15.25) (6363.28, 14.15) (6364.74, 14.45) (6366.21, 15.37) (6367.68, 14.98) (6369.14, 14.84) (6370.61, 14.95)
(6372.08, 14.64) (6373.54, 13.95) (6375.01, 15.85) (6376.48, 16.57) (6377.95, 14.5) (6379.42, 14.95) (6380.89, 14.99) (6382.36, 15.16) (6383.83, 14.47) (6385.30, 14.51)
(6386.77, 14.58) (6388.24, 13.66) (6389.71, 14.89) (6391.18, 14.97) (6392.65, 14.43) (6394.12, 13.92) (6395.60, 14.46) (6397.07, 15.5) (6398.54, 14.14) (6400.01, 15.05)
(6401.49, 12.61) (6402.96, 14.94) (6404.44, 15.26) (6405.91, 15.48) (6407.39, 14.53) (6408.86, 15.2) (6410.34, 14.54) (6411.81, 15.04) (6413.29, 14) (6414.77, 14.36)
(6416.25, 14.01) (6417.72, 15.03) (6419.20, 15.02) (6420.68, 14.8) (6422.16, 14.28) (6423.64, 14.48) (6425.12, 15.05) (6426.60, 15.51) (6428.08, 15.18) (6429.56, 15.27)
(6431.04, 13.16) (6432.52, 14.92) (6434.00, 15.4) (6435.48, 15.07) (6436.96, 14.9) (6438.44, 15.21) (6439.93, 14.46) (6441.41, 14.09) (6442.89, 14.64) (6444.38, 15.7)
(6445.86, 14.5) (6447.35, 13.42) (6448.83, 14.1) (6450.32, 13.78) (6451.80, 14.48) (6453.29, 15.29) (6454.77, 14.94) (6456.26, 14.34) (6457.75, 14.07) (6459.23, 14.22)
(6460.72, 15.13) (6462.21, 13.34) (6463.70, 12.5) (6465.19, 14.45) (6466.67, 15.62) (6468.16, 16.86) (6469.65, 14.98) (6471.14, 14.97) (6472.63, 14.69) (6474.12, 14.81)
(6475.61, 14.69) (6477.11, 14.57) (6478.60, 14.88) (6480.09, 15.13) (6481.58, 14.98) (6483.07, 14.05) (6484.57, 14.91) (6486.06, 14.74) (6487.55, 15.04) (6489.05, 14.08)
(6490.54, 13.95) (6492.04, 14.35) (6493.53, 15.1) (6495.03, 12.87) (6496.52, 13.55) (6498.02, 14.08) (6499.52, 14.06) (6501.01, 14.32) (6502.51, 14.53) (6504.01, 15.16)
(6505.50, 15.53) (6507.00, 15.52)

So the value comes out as -1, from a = 224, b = 223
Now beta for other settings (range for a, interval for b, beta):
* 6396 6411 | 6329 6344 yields 3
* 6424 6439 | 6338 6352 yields -15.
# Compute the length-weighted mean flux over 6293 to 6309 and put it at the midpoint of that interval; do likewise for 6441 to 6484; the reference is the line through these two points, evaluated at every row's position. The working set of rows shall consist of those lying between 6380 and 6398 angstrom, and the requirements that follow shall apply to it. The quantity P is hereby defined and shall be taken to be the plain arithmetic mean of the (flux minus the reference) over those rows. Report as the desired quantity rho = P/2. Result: -0.147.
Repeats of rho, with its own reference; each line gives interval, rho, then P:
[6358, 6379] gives 0.001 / 0.00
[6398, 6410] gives -0.103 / -0.21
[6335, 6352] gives -0.111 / -0.22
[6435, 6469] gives -0.038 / -0.08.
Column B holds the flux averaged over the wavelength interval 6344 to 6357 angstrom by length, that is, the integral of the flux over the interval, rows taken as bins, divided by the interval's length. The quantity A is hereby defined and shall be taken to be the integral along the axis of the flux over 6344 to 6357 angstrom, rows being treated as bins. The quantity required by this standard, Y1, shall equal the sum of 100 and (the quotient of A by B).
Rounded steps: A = 193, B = 14.8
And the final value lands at 113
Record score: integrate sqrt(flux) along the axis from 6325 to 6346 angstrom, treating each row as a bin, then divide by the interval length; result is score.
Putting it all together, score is 3.87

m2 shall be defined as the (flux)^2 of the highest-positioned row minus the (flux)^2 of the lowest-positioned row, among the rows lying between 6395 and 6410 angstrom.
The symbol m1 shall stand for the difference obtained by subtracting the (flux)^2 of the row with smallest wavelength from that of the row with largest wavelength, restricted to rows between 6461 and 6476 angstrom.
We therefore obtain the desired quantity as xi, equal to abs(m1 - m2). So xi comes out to 16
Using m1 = 38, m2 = 22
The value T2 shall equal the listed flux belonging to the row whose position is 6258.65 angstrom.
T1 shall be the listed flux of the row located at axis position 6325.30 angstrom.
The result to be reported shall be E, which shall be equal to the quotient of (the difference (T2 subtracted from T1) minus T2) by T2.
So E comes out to -1.00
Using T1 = 14.84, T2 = 14.89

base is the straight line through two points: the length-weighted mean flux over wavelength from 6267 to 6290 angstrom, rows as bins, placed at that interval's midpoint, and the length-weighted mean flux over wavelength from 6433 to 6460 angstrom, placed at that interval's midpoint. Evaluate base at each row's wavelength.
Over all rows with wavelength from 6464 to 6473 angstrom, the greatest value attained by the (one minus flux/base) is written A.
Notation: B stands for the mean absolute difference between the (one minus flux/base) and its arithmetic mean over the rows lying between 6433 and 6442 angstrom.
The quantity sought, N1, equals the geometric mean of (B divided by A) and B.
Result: 0.32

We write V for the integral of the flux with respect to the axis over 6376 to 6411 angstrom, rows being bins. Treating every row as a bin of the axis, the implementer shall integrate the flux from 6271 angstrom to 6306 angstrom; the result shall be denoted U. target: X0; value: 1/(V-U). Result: -0.1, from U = 524.8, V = 515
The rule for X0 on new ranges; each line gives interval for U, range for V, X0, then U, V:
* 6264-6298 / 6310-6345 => 0.1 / 512.8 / 524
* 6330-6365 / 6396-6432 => 0.1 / 522.0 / 529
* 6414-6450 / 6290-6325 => -0.5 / 528.3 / 526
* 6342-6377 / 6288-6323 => 0.2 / 522.2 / 527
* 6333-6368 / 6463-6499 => 0.5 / 522.8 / 525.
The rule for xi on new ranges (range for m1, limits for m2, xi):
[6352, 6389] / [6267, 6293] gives 7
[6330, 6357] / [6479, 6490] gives 20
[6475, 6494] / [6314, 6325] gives 1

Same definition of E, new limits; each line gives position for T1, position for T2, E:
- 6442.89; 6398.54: -0.96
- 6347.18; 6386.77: -1.05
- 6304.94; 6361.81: -0.98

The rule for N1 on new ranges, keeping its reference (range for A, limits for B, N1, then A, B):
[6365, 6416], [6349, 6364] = 0.08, 0.14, 0.0317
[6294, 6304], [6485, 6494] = 0.14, 0.04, 0.0286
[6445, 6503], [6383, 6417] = 0.09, 0.14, 0.0324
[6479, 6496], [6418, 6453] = 0.10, 0.11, 0.0348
